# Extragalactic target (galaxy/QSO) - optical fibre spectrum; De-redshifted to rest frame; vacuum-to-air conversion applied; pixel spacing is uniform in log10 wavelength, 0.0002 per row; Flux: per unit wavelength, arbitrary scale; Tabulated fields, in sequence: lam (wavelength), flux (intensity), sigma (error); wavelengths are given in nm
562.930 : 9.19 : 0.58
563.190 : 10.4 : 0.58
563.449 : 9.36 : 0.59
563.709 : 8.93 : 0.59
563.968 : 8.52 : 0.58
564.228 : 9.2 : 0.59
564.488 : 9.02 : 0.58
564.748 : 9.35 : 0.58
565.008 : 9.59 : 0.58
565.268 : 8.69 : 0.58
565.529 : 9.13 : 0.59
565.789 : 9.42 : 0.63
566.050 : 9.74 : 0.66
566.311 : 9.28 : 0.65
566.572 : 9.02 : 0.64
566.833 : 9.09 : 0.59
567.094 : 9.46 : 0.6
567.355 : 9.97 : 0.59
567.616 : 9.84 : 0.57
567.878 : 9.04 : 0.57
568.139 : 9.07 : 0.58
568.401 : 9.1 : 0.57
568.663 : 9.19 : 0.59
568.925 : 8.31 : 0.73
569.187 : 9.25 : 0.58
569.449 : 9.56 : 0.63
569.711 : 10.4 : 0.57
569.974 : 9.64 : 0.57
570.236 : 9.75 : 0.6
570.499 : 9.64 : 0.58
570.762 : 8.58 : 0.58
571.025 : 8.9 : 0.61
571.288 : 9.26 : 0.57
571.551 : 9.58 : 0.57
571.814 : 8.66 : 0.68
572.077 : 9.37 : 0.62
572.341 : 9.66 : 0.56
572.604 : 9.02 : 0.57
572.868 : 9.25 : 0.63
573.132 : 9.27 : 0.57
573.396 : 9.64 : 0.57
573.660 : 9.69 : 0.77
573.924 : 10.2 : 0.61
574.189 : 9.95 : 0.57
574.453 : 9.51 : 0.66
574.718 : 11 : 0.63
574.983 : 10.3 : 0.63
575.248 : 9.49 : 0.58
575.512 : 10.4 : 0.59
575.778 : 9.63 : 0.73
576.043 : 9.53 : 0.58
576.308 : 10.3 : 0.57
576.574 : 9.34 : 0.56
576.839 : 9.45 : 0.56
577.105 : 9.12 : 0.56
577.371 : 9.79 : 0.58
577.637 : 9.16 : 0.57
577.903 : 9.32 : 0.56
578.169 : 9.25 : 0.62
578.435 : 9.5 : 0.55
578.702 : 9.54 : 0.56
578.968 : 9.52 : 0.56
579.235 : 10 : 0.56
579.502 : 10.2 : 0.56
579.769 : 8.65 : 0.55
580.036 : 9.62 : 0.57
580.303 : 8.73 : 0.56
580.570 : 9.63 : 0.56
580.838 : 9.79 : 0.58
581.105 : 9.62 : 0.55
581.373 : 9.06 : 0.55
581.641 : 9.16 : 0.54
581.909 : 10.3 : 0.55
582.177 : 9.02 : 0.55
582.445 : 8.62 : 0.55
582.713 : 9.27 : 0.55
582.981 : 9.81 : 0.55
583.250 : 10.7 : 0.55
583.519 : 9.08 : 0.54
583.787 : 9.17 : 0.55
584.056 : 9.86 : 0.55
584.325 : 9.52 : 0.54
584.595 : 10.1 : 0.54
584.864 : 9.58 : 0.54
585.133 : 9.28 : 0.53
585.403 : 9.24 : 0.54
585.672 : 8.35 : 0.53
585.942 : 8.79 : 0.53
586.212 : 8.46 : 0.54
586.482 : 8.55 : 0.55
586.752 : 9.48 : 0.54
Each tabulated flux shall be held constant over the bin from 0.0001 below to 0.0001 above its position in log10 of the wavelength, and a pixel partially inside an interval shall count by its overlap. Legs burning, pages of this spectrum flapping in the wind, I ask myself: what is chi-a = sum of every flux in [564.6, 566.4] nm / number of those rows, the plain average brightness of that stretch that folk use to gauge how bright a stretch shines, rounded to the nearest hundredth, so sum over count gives 9.31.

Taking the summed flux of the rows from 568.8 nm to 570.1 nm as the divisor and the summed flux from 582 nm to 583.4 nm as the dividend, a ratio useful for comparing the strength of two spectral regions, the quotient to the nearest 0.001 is 1.006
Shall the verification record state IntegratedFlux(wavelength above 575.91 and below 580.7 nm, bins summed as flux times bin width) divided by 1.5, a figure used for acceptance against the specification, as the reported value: 30.3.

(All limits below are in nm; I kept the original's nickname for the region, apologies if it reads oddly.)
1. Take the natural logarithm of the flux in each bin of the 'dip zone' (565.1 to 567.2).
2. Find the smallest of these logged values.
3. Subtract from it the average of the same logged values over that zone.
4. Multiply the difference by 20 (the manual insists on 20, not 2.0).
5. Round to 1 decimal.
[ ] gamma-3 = -1.2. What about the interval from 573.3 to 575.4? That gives -1.0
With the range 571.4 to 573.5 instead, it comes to -1.4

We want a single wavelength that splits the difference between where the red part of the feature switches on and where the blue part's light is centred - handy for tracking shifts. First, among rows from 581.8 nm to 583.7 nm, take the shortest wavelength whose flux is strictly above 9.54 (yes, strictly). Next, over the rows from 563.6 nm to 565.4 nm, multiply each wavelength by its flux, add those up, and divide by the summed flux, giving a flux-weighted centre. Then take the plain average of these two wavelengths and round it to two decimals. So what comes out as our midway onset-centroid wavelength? 573.20 nm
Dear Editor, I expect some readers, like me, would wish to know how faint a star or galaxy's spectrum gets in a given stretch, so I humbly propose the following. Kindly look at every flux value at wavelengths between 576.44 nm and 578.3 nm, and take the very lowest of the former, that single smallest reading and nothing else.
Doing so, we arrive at 9.12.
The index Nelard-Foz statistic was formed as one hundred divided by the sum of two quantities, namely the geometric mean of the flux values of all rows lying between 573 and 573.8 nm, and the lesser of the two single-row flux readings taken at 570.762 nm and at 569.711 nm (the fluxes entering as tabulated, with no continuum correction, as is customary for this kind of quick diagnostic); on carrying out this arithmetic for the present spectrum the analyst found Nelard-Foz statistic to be 5.52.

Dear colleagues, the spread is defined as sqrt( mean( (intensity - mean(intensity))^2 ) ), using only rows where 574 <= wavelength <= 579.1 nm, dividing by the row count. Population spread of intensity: 0.478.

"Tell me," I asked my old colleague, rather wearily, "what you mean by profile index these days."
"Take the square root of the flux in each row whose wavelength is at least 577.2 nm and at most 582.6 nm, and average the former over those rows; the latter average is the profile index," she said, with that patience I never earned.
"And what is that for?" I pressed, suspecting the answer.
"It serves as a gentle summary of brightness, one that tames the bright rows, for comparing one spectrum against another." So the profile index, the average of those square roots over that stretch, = 3.069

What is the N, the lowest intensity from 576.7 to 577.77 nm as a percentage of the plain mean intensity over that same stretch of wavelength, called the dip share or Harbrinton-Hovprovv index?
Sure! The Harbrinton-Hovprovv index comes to 97.2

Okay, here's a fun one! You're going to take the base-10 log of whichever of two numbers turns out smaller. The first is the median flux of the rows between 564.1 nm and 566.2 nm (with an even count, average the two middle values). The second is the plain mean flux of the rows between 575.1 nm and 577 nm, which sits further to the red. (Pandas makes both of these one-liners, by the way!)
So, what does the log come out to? 0.967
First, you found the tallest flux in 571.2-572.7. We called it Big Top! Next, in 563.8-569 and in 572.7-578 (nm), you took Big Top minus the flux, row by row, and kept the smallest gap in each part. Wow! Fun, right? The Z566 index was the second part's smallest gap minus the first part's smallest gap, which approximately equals -1.0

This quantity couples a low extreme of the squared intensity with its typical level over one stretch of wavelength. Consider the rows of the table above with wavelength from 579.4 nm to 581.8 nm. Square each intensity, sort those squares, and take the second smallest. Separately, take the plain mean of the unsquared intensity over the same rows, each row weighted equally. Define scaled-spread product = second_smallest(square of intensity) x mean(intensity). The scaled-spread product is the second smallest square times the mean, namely 715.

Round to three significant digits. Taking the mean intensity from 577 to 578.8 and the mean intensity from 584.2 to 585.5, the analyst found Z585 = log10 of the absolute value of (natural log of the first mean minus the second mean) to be 0.864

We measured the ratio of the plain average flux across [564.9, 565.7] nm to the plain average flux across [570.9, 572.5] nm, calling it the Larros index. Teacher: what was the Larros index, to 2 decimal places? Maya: 0.99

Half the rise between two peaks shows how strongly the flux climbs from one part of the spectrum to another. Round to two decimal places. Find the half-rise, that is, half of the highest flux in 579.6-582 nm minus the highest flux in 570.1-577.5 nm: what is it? -0.35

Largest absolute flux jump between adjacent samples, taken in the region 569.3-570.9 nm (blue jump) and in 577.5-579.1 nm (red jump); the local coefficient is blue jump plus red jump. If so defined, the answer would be 1.3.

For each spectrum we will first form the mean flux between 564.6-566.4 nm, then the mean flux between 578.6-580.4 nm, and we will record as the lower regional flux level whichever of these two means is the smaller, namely 9.31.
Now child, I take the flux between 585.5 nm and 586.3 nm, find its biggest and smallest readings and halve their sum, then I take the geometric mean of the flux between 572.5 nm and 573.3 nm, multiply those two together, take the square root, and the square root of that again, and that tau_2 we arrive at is 2.98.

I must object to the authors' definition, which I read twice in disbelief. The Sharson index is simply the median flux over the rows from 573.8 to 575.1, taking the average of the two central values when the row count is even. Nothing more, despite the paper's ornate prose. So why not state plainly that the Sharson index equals 10.2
